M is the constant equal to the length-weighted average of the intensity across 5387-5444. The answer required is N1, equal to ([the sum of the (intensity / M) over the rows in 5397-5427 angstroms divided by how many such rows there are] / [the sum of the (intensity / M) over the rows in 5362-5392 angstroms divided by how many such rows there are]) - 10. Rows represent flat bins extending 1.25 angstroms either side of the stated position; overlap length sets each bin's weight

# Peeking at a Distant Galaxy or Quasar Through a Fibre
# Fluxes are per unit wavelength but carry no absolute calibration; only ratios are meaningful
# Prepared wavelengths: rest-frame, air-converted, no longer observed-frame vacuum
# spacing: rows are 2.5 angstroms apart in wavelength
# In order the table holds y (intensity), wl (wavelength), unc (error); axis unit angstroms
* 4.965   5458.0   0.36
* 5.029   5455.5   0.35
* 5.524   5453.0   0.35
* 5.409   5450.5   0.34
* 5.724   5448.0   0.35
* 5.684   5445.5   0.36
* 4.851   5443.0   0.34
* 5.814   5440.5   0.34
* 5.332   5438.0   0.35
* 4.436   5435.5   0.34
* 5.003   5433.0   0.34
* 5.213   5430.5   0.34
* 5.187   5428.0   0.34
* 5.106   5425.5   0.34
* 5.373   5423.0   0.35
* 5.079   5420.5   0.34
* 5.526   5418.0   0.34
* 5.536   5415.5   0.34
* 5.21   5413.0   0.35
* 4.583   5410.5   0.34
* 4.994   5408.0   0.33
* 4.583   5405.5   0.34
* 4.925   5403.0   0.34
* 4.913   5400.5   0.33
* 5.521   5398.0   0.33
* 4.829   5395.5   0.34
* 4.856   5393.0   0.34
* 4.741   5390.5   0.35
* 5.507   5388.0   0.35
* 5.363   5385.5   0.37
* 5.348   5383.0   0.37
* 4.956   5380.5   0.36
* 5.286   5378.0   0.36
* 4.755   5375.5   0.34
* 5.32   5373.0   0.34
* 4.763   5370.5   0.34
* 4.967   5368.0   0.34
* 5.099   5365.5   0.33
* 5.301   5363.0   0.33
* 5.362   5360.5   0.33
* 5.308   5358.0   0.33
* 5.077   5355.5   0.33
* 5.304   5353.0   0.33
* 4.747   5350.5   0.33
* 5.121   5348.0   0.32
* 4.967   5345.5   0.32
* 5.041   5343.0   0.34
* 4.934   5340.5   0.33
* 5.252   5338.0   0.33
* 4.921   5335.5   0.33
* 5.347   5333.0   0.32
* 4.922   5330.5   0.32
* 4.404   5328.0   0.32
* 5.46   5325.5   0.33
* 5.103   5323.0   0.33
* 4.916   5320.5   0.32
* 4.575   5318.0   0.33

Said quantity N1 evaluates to -9.00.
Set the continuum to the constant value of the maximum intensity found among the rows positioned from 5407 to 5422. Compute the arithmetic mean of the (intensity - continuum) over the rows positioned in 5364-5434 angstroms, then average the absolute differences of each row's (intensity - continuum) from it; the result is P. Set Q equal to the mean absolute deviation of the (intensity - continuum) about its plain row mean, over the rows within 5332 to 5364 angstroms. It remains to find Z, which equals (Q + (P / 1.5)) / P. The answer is 1.38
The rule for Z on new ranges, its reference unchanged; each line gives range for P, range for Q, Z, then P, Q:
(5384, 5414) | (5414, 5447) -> 1.72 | 0.265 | 0.279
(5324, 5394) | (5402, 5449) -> 2.03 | 0.226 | 0.309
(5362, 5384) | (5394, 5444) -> 2.05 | 0.203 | 0.281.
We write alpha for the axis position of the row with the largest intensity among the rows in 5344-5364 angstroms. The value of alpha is 5360.5 angstroms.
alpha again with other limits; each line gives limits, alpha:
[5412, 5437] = 5415.5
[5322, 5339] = 5325.5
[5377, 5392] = 5388.0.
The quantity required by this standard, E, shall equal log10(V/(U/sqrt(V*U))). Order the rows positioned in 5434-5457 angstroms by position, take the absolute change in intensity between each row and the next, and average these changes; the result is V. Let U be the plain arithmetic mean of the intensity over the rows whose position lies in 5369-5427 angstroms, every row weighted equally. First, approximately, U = 5.09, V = 0.52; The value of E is -0.78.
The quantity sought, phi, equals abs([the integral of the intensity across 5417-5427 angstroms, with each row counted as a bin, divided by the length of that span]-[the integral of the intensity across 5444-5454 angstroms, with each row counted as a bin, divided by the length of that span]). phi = 0.3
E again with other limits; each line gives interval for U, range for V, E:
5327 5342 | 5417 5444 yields -0.91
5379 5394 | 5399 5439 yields -1.08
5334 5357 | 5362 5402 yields -1.03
